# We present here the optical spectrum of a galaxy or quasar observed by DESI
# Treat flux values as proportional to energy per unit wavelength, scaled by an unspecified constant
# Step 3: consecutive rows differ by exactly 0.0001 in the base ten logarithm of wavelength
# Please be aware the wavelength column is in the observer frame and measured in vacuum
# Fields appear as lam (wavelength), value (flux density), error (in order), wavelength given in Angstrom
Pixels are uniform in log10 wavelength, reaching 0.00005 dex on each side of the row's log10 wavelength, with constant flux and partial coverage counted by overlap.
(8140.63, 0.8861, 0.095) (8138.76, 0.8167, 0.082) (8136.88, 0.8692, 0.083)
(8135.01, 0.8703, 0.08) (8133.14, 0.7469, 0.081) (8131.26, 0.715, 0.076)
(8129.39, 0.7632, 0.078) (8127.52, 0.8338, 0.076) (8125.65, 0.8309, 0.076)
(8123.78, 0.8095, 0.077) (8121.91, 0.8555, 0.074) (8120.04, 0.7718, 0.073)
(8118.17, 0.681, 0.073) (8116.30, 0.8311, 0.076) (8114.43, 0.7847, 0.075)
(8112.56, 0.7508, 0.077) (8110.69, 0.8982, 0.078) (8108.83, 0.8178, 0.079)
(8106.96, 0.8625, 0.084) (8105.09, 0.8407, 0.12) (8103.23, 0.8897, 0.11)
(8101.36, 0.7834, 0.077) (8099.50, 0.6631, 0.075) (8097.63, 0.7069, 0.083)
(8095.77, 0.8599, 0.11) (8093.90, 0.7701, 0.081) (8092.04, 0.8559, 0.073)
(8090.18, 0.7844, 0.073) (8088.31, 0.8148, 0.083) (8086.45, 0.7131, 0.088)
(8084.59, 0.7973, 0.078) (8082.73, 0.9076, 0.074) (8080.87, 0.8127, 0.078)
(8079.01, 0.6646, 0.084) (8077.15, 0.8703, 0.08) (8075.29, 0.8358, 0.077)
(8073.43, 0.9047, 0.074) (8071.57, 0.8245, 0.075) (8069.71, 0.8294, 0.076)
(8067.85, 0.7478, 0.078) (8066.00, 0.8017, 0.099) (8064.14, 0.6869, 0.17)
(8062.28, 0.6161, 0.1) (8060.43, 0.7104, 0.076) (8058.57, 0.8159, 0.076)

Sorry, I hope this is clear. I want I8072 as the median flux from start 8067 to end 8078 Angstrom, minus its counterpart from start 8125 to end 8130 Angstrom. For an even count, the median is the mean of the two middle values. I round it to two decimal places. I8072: 0.00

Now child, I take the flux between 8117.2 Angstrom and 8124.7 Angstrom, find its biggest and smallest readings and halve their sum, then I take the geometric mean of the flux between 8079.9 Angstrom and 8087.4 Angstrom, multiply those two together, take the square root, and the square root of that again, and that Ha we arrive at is 0.887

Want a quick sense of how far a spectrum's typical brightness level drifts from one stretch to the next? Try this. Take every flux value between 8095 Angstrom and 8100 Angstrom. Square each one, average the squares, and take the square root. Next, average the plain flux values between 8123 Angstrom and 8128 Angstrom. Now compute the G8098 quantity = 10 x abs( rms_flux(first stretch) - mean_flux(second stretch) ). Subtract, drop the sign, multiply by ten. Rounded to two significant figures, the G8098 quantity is 0.77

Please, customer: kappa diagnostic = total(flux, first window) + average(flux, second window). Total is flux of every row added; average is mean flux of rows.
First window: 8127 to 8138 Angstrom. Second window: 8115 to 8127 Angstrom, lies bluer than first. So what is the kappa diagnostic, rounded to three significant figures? 5.60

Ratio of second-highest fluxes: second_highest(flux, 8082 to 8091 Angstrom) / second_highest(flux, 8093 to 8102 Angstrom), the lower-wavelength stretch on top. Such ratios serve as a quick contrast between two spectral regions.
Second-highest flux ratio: 1.04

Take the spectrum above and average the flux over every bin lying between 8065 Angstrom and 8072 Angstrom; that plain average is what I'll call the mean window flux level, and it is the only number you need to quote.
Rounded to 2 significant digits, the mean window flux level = 0.80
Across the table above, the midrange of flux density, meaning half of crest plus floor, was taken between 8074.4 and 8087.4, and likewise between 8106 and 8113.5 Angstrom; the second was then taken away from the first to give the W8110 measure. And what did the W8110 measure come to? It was -0.038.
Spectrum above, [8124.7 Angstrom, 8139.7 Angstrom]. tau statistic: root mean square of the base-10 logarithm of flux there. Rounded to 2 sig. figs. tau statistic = 0.099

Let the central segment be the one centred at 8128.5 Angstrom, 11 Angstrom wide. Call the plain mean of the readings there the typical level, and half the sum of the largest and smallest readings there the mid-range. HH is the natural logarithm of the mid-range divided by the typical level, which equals -0.011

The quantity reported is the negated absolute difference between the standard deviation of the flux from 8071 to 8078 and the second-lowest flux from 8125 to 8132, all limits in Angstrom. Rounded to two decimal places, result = -0.73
